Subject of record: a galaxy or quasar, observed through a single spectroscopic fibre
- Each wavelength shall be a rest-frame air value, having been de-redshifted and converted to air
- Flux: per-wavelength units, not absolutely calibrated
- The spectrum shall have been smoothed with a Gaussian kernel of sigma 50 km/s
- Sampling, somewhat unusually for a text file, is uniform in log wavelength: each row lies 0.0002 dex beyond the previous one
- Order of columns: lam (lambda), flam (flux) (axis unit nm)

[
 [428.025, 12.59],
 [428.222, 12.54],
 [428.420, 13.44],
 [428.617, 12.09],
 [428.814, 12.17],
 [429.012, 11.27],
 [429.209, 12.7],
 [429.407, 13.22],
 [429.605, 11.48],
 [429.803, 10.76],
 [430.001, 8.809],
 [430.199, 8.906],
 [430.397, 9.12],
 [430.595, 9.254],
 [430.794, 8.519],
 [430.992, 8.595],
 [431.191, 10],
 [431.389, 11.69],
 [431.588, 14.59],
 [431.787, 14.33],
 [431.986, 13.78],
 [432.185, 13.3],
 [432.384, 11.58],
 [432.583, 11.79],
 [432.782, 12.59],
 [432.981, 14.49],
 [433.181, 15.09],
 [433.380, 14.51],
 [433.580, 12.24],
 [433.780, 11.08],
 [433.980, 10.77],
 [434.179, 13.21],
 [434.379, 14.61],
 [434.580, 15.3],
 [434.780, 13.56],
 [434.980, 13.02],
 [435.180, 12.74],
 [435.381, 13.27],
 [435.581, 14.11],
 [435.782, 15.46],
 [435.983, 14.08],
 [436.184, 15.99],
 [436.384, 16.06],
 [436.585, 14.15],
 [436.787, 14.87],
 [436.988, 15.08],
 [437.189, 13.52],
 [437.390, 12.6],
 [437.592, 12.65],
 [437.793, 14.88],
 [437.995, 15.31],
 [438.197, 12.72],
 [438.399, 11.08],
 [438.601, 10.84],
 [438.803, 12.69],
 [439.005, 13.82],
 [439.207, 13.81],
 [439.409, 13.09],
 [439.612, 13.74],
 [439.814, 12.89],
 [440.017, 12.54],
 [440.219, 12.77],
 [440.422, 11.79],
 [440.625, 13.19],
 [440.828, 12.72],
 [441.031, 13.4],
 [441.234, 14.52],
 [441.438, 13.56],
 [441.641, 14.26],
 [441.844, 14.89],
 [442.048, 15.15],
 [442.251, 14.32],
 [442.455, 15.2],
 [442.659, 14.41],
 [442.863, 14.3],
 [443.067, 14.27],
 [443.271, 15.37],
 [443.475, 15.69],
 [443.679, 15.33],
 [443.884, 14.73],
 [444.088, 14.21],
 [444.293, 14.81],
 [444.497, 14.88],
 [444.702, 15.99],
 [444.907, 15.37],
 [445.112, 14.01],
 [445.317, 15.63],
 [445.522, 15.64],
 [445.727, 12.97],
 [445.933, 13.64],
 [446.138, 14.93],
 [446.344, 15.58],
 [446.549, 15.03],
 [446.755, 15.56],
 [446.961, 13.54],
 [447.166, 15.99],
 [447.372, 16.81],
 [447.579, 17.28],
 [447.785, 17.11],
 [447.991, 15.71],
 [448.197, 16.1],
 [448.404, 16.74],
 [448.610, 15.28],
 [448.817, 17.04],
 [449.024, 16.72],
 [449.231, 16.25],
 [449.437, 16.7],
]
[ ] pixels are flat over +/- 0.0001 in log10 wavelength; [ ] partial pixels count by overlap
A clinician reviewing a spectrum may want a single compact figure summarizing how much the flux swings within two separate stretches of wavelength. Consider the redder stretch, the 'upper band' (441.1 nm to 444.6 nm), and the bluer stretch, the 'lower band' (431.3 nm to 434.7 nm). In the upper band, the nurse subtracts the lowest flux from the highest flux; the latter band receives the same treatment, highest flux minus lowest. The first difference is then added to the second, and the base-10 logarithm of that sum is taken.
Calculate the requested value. 0.82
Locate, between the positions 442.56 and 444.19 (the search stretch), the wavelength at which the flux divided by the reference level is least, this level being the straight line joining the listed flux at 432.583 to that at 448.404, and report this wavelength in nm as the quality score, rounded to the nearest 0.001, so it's 444.088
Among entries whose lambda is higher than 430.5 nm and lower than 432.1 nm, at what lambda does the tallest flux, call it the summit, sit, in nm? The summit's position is 431.588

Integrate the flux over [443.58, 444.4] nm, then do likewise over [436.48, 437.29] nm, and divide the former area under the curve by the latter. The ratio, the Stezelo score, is 1.04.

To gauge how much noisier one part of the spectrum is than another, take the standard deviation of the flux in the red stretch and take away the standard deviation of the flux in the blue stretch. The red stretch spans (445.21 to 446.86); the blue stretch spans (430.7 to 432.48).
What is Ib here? -1.3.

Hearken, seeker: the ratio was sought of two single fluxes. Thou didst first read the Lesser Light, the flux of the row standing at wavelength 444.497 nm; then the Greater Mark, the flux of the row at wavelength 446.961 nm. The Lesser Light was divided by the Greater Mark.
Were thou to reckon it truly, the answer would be 1.10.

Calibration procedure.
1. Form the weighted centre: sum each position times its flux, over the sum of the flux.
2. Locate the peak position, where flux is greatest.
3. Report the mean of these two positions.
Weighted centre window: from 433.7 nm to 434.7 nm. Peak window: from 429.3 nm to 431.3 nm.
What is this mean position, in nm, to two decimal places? 431.81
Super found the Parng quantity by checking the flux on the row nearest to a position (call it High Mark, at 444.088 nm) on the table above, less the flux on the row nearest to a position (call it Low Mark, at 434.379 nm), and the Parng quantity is 0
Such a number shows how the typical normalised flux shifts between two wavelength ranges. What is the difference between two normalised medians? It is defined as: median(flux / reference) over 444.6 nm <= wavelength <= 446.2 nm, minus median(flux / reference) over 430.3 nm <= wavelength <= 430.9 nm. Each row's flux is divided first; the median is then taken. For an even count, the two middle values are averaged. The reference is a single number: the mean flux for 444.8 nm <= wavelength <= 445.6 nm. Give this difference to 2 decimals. 0.40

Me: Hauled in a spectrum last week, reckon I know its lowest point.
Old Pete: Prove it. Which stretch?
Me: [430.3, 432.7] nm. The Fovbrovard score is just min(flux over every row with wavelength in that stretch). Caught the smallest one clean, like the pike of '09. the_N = 8.519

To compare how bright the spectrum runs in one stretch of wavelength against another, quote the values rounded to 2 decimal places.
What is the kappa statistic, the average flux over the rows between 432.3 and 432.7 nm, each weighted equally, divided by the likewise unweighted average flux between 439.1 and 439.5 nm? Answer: 0.87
